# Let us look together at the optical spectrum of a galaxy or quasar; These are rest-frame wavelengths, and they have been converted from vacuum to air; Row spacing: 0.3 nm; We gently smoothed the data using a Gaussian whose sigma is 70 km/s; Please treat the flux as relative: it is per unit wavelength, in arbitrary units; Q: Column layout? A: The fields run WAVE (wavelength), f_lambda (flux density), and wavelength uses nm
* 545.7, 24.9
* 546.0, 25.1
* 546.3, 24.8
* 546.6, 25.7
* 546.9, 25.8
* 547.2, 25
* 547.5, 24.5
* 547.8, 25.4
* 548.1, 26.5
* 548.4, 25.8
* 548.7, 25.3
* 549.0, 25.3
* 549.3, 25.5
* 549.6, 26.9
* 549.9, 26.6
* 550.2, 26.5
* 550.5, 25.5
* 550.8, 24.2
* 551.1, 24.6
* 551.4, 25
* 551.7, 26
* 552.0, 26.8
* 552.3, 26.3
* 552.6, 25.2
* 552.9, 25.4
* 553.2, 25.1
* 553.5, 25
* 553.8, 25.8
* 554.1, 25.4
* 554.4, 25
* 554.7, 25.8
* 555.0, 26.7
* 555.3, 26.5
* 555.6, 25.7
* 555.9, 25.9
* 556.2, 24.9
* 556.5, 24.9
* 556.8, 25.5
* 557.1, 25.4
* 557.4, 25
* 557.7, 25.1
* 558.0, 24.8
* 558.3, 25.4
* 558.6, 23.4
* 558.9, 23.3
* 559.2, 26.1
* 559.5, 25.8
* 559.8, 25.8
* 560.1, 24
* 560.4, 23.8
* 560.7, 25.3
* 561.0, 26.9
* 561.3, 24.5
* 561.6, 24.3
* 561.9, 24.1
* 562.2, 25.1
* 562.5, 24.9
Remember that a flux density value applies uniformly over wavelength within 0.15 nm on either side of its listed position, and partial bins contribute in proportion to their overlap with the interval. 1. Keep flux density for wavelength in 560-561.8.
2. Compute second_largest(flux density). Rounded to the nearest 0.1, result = 25.3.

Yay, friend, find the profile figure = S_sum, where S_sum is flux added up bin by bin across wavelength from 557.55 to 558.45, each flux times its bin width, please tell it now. 22.6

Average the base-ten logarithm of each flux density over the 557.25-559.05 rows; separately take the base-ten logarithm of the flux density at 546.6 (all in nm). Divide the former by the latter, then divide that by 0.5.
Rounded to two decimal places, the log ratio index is 1.97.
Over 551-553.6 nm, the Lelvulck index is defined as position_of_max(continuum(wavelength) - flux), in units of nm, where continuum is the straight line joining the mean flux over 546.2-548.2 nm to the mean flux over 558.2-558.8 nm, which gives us 551.1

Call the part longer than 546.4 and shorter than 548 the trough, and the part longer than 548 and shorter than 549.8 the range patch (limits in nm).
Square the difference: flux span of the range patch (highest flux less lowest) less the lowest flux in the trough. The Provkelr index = 524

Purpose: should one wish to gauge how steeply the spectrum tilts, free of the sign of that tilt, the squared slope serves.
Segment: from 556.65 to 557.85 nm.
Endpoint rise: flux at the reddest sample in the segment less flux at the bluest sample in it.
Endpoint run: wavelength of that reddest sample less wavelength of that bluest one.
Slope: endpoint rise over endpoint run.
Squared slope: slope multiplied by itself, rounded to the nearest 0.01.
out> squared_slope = 0.20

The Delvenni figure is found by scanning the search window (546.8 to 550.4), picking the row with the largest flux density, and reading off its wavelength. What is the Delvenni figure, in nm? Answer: 549.6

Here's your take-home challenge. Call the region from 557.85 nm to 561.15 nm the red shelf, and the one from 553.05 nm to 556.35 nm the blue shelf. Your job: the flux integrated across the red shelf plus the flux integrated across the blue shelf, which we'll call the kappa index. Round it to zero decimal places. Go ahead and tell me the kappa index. 167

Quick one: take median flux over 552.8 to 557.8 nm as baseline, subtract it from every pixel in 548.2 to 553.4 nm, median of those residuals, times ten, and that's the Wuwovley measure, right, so 1.0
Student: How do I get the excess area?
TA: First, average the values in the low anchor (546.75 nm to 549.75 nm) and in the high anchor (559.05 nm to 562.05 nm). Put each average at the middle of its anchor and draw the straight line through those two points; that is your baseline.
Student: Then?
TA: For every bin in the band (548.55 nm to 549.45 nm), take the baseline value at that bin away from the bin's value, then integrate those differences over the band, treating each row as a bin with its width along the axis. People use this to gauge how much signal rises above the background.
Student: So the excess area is -0.18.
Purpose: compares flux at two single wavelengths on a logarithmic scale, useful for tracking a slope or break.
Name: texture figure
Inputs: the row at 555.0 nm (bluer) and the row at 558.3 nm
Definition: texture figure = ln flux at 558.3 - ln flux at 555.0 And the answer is -0.05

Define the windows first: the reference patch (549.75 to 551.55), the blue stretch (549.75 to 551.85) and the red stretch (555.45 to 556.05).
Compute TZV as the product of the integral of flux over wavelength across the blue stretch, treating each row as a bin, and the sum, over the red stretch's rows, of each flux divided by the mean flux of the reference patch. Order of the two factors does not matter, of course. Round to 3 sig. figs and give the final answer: 109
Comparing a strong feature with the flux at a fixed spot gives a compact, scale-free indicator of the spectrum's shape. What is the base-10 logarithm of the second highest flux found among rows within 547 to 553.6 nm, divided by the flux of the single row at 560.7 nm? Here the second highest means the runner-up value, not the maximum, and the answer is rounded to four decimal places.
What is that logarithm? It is 0.0250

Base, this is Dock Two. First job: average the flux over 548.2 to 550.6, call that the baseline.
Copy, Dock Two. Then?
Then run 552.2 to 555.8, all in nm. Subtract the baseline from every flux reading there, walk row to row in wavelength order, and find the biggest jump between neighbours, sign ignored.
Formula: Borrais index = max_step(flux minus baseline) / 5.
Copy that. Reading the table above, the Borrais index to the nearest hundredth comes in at 0.22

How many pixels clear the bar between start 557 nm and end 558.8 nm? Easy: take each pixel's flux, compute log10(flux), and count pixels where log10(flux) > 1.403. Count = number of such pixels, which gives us 2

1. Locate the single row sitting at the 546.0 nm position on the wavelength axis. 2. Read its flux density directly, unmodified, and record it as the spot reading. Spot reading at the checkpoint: 25.1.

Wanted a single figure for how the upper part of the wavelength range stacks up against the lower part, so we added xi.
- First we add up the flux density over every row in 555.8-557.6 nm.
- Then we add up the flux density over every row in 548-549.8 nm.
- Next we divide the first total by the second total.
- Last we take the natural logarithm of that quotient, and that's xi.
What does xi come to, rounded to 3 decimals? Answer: -0.024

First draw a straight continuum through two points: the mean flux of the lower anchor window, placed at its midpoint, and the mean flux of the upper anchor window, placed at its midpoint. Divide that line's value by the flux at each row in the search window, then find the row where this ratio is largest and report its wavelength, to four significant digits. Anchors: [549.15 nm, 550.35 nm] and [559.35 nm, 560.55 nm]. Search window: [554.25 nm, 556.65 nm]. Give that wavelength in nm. 554.4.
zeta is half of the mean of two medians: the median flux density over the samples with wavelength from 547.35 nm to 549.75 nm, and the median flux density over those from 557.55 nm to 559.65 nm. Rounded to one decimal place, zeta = 12.6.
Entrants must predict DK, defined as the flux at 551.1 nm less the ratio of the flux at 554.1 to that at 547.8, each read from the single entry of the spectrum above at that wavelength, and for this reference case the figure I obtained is 23.6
